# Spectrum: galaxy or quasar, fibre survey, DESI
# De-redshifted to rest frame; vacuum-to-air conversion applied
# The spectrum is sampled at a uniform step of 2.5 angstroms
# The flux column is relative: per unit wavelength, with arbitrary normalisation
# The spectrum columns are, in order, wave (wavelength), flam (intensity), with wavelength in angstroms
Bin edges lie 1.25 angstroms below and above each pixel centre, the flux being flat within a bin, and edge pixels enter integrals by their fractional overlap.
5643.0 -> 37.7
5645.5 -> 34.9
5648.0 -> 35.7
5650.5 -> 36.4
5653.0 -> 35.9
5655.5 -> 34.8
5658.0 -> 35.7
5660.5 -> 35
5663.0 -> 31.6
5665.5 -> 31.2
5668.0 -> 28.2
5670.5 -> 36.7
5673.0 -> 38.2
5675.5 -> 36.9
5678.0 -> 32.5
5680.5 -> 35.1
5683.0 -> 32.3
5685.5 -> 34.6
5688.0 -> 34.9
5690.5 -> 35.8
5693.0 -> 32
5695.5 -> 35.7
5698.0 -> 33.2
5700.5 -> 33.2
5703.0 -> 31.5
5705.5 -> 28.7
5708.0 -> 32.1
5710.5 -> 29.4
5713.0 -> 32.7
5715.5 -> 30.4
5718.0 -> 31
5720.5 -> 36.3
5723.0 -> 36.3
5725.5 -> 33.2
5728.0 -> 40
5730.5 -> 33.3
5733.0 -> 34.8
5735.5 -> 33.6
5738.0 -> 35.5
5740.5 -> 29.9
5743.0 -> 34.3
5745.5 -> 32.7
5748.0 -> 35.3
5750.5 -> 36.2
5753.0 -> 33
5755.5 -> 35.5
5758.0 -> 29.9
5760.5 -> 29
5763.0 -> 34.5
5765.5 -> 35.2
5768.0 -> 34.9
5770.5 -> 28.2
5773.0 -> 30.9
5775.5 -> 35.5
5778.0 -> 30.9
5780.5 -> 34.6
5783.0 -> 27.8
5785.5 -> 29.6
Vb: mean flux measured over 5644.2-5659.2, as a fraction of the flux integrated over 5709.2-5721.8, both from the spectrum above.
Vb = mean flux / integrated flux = 0.09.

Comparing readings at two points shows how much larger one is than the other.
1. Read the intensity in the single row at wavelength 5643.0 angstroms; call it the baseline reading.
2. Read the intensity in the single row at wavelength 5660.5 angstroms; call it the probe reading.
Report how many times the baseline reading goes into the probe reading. 0.93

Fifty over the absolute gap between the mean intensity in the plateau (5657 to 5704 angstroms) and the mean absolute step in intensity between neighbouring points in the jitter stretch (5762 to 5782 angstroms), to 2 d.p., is 1.63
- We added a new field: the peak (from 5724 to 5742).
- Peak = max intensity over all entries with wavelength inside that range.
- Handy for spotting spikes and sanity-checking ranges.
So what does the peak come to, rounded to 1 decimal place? 40.0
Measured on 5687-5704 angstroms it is 35.8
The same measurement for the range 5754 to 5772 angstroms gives 35.5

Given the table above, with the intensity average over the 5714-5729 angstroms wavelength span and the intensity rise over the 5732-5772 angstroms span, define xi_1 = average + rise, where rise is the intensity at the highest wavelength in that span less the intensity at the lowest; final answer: 28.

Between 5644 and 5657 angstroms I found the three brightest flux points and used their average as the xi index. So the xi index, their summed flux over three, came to 36.0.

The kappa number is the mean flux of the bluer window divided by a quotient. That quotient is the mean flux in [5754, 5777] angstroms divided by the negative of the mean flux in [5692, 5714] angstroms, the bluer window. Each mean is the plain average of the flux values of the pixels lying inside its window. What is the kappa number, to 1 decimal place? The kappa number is -31.5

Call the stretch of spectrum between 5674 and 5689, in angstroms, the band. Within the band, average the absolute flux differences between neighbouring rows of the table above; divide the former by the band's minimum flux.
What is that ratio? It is 0.077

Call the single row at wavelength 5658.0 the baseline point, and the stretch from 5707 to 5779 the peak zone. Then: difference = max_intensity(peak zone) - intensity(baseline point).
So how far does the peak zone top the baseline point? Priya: 4.3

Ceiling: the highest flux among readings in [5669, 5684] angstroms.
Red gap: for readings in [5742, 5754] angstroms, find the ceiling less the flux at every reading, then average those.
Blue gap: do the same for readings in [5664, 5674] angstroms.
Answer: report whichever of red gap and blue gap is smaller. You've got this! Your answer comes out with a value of 3.9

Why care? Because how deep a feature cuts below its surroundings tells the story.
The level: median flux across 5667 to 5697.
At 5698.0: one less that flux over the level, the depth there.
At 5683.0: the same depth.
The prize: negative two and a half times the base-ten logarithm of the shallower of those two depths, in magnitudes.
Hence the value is 3.2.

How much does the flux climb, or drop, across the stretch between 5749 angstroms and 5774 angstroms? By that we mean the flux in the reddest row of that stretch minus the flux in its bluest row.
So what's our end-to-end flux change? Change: -5.3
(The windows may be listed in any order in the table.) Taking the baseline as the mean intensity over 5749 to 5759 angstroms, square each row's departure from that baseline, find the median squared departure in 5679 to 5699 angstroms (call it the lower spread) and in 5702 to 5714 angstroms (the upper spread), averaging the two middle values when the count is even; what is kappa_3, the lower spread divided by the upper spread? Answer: 0.4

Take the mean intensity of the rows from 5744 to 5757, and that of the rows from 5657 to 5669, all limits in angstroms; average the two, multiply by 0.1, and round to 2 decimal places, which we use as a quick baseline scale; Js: 3.34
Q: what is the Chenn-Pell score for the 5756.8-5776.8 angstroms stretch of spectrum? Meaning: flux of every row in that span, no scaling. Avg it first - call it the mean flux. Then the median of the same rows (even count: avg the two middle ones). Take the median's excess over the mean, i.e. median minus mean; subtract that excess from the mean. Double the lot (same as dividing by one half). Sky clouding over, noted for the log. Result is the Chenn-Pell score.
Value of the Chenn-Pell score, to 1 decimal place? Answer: 63.7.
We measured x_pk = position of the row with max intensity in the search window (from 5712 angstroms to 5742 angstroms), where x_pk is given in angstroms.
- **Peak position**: 5728.0 angstroms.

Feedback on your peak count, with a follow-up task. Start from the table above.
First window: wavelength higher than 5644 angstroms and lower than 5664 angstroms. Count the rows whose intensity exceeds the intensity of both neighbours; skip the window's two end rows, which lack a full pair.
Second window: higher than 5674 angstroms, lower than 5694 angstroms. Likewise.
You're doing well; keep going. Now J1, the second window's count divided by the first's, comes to 1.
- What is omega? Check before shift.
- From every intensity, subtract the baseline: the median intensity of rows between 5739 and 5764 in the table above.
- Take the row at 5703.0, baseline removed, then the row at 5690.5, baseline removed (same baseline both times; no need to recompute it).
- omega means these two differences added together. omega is 0.0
